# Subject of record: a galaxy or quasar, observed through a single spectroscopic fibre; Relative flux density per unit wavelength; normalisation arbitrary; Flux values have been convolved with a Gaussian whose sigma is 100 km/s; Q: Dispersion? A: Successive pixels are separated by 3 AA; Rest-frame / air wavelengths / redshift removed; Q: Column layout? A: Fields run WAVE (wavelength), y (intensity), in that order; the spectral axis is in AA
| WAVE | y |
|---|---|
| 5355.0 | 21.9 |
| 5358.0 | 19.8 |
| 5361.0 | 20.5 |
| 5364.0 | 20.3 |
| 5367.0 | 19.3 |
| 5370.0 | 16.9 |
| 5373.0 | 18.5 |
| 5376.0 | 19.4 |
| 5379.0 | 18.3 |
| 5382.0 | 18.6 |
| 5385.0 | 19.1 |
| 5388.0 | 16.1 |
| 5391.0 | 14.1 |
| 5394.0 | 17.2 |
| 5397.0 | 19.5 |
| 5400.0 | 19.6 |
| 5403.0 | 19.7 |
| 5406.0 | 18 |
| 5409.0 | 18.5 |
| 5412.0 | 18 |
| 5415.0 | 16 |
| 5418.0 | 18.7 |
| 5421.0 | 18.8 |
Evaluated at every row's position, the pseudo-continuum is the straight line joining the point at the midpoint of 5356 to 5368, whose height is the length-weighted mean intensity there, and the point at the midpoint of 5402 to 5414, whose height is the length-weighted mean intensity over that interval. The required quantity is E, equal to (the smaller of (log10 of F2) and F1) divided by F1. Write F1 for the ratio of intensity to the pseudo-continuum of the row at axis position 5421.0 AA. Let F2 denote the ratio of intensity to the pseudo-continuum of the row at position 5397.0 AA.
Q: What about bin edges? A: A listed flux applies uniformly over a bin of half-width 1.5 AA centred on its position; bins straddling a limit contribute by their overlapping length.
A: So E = 0.015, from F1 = 1.05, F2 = 1.04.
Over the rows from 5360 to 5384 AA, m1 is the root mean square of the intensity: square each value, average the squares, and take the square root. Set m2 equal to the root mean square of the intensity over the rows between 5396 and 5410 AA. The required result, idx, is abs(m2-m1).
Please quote 0.1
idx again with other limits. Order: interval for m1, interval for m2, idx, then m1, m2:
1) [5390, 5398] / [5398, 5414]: 1.7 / 17.1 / 18.8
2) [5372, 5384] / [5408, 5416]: 1.2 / 18.7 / 17.5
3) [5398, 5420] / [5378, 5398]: 0.7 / 18.4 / 17.6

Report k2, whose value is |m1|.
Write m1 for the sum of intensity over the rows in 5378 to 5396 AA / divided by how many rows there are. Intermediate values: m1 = 17.2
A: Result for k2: 17.2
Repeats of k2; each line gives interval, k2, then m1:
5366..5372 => 18.1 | 18.1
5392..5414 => 18.6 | 18.6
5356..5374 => 19.2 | 19.2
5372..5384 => 18.7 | 18.7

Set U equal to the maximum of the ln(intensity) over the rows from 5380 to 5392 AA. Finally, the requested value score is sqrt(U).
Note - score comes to 1.72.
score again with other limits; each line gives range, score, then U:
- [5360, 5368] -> 1.74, 3.02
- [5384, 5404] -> 1.73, 2.98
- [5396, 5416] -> 1.73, 2.98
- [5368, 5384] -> 1.72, 2.97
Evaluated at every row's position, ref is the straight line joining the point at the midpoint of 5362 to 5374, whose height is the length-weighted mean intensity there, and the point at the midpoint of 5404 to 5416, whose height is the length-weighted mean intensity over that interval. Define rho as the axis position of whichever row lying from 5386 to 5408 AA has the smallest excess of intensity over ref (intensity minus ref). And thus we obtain 5391.0 AA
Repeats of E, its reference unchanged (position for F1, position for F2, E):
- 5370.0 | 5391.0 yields -0.152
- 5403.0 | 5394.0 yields -0.039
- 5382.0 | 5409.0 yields 0.003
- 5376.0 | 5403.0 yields 0.026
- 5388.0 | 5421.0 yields 0.025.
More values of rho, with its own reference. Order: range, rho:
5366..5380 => 5370.0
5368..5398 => 5391.0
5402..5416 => 5415.0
